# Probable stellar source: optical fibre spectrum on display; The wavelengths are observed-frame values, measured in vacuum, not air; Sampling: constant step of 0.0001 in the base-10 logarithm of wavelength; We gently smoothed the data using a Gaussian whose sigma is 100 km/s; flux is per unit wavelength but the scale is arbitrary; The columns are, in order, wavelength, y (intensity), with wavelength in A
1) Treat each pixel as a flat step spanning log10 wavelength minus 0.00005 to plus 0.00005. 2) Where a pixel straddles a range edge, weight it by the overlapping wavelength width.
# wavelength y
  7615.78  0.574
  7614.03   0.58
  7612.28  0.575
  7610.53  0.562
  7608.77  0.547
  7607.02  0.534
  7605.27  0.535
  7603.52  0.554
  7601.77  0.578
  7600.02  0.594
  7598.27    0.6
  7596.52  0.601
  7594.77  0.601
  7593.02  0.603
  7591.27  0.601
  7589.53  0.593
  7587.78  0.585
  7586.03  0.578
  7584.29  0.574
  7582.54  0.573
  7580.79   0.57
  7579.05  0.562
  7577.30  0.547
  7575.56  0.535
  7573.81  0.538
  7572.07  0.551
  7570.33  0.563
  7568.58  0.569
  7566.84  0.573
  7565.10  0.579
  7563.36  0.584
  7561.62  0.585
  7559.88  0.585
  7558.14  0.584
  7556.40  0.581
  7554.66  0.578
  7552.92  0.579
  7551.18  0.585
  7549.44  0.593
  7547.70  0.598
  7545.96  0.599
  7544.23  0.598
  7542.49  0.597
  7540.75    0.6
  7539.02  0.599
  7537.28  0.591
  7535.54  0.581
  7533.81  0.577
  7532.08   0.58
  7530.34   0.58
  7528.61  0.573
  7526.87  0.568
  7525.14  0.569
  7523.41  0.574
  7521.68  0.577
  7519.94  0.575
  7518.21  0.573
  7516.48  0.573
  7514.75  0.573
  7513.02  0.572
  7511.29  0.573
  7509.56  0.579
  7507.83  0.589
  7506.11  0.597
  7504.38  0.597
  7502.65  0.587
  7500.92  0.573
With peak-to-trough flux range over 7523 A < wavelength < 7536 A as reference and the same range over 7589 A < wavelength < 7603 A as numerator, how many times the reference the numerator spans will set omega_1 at 1.9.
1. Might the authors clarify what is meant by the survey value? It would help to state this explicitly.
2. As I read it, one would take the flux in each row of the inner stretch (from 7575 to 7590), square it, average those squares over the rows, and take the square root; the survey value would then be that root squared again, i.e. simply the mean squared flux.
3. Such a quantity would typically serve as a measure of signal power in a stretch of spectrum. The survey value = 0.324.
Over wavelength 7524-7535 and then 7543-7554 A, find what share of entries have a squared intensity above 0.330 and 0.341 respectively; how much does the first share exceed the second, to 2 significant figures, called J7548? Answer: -0.33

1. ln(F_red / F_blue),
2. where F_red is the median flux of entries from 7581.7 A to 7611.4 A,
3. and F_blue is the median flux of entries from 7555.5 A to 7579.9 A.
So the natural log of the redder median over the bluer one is 0.012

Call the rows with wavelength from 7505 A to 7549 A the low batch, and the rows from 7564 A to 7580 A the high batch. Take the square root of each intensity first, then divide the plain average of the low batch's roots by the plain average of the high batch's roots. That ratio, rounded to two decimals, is 1.02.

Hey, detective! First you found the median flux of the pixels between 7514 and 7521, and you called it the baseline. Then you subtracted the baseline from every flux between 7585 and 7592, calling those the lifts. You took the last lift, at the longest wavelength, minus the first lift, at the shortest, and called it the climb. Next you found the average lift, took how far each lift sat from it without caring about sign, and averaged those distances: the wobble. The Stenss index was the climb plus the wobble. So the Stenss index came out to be 0.031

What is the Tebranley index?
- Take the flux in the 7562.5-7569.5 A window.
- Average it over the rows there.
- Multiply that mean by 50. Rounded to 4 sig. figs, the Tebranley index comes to 28.81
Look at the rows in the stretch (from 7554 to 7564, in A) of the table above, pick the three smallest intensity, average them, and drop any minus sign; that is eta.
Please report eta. 0.581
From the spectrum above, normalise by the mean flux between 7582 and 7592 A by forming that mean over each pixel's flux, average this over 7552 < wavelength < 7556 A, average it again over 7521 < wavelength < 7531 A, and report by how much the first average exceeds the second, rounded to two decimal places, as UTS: -0.01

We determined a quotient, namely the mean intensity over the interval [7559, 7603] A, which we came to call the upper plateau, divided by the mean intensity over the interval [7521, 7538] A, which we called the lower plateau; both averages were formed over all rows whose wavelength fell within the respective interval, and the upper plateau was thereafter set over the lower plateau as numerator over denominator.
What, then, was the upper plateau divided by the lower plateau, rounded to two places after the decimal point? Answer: 1.00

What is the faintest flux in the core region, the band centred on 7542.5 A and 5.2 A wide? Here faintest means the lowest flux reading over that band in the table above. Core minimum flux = 0.597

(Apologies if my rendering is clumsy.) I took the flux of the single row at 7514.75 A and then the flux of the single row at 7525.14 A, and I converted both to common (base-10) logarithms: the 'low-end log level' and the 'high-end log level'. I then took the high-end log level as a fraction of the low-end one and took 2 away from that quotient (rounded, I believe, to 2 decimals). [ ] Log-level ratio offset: -0.99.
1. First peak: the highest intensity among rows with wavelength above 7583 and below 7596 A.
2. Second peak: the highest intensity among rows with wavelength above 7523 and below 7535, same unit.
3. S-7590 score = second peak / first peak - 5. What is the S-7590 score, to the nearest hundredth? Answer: -4.04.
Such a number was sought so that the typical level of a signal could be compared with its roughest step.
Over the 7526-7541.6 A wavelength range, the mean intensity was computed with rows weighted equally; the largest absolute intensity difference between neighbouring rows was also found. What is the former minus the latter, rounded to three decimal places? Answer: 0.573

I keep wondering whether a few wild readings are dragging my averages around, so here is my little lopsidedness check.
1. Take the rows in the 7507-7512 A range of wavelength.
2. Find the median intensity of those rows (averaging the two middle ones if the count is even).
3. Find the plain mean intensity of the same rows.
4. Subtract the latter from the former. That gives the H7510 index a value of -0.0013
